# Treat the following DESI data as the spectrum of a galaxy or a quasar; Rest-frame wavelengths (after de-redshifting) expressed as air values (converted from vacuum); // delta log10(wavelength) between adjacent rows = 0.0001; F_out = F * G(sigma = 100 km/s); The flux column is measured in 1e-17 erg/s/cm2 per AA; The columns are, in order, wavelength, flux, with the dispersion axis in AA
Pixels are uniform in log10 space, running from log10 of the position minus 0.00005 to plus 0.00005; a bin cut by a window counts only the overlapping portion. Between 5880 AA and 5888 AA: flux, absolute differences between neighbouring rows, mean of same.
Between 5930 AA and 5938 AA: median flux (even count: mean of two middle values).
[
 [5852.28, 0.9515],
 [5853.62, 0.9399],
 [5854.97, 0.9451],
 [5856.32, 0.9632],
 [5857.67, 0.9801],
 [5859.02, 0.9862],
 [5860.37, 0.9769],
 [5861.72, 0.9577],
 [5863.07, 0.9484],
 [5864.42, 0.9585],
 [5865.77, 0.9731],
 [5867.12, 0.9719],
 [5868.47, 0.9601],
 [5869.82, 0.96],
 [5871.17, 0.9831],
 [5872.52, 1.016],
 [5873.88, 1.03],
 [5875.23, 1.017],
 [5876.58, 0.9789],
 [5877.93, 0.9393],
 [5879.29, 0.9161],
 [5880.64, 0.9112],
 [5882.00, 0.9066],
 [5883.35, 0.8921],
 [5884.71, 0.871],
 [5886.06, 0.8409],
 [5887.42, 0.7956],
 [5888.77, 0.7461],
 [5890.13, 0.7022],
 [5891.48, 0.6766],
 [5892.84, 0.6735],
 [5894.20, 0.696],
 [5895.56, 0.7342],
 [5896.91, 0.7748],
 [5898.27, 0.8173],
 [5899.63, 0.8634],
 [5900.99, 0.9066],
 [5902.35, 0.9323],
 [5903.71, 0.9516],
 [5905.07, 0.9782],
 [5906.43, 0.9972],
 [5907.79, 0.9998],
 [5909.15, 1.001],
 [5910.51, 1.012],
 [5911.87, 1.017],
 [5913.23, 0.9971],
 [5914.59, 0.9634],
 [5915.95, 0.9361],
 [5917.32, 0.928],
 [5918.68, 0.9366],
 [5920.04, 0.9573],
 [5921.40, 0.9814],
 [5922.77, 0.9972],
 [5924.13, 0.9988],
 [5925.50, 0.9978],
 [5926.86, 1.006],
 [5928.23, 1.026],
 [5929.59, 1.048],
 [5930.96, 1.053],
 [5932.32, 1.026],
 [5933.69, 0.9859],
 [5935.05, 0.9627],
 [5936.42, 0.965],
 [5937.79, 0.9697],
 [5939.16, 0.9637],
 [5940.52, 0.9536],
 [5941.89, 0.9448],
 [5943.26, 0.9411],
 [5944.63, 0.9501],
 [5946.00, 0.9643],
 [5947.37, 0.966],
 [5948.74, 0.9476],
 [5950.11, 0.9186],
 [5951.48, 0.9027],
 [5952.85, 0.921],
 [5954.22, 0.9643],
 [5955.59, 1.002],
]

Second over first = 42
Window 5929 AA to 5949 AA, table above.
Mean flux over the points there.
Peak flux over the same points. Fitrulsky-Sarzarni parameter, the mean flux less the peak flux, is -0.077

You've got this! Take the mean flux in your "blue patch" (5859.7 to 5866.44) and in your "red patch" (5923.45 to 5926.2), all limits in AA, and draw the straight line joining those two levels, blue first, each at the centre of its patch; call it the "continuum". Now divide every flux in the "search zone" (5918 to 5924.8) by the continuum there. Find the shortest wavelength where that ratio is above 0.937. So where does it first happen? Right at 5918.68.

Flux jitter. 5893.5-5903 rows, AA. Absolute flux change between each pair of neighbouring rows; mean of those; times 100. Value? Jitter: 3.9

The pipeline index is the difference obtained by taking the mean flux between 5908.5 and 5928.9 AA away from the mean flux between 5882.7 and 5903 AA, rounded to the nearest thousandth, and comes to -0.189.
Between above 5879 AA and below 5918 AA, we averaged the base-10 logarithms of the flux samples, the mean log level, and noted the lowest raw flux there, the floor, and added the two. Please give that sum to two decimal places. 0.61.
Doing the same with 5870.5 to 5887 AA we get 0.81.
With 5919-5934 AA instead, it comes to 0.96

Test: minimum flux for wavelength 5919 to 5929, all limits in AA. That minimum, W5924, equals 0.9573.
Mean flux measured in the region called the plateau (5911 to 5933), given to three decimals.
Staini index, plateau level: 0.992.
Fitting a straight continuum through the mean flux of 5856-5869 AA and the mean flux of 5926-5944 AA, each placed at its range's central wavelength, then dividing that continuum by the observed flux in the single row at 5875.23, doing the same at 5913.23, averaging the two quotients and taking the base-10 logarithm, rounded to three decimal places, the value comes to -0.013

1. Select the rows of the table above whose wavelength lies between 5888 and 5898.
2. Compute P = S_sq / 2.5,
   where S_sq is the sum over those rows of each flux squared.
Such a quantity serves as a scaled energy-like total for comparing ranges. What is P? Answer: 1.43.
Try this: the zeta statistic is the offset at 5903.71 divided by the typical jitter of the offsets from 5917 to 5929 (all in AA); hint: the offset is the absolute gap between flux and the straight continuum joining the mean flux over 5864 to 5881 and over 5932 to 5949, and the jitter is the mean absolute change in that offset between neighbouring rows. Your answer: 2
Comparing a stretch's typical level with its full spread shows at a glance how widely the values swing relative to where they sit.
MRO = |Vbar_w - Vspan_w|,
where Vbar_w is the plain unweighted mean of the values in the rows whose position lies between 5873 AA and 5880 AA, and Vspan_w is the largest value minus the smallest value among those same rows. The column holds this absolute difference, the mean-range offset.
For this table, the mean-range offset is 0.86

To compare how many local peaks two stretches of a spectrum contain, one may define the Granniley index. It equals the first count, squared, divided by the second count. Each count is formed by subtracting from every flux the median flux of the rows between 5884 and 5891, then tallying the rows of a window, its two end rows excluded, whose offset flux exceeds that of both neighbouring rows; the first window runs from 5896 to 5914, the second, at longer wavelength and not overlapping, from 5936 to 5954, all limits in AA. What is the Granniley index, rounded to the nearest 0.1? 0.5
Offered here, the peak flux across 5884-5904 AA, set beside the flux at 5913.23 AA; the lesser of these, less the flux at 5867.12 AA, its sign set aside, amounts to 0.020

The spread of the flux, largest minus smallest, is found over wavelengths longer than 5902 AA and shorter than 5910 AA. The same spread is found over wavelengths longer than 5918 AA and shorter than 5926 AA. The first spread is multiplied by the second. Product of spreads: 0.0043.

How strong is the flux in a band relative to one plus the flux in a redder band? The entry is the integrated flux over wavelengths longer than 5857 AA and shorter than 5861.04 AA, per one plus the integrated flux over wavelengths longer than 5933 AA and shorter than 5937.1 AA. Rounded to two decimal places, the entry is 0.80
